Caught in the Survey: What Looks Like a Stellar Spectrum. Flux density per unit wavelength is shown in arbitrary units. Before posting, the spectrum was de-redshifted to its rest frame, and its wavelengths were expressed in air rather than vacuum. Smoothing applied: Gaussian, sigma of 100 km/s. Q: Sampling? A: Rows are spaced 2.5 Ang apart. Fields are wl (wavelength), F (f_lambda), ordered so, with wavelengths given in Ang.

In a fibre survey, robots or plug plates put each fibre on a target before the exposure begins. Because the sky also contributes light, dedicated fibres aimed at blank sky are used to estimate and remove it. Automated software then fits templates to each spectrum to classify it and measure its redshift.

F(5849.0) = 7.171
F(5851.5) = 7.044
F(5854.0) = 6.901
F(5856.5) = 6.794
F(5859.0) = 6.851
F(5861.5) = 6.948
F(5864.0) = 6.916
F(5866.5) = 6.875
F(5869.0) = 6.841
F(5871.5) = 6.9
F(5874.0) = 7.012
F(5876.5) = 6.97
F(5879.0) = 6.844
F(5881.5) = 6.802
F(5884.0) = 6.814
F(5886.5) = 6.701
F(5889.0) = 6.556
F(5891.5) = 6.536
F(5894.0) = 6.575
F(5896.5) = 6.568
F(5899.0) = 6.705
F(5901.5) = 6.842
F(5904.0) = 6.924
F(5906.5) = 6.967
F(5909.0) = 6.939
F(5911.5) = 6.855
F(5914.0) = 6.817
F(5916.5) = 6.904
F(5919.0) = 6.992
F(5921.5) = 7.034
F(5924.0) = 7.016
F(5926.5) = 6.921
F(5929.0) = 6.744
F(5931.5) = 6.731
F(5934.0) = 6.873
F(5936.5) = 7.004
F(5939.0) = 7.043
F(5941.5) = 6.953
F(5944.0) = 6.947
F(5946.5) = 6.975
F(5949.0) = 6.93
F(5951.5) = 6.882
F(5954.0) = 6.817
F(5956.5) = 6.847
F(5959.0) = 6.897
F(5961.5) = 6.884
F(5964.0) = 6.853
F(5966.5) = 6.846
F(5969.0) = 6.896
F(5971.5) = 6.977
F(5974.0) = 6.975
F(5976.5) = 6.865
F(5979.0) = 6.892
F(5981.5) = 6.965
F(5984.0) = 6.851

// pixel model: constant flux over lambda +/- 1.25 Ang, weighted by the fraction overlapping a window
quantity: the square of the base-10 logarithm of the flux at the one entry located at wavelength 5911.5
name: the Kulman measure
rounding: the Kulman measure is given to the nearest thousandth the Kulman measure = 0.699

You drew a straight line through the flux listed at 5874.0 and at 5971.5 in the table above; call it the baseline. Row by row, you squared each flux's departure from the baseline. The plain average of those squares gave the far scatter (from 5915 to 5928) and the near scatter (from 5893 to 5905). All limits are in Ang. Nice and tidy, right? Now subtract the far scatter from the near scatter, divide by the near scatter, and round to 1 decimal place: 1.0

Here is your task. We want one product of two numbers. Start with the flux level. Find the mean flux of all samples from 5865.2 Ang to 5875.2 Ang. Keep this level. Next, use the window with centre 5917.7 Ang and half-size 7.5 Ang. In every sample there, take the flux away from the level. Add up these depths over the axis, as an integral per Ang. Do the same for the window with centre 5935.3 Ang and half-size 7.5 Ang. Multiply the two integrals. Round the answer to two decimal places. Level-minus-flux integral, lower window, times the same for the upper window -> -0.10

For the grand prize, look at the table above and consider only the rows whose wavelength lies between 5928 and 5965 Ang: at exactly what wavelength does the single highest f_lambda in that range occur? 5939.0 Ang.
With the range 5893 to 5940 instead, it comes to 5939.0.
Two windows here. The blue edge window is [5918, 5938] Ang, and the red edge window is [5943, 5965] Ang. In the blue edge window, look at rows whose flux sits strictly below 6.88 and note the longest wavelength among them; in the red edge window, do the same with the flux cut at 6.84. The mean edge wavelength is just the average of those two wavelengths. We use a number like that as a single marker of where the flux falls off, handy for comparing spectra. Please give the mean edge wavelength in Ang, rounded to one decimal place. 5944.0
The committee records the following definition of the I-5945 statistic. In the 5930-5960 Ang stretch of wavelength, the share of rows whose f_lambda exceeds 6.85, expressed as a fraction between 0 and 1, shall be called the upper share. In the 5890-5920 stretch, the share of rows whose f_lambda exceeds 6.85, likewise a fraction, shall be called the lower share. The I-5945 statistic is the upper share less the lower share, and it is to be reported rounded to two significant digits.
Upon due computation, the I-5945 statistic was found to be 0.25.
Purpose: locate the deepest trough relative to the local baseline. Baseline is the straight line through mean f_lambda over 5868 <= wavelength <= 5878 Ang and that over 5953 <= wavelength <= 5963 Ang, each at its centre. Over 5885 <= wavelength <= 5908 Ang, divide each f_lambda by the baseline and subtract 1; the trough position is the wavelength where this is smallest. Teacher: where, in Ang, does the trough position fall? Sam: 5891.5 Ang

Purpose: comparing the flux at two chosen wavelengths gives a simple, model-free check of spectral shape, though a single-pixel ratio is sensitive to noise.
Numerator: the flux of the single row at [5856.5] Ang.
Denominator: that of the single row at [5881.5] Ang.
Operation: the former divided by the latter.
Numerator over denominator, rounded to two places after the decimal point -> 1.00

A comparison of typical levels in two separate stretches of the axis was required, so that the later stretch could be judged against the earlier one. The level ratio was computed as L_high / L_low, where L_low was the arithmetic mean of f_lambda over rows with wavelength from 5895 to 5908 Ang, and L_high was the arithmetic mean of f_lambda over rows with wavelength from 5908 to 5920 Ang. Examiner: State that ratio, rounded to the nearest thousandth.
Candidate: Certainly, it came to 1.015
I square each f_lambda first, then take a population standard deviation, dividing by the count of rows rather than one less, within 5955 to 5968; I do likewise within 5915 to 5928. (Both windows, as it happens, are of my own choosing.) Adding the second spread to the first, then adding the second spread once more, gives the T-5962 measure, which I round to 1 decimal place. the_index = 1.7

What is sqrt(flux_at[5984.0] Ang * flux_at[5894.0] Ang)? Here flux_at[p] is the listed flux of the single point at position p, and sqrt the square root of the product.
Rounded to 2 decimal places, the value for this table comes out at 6.71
